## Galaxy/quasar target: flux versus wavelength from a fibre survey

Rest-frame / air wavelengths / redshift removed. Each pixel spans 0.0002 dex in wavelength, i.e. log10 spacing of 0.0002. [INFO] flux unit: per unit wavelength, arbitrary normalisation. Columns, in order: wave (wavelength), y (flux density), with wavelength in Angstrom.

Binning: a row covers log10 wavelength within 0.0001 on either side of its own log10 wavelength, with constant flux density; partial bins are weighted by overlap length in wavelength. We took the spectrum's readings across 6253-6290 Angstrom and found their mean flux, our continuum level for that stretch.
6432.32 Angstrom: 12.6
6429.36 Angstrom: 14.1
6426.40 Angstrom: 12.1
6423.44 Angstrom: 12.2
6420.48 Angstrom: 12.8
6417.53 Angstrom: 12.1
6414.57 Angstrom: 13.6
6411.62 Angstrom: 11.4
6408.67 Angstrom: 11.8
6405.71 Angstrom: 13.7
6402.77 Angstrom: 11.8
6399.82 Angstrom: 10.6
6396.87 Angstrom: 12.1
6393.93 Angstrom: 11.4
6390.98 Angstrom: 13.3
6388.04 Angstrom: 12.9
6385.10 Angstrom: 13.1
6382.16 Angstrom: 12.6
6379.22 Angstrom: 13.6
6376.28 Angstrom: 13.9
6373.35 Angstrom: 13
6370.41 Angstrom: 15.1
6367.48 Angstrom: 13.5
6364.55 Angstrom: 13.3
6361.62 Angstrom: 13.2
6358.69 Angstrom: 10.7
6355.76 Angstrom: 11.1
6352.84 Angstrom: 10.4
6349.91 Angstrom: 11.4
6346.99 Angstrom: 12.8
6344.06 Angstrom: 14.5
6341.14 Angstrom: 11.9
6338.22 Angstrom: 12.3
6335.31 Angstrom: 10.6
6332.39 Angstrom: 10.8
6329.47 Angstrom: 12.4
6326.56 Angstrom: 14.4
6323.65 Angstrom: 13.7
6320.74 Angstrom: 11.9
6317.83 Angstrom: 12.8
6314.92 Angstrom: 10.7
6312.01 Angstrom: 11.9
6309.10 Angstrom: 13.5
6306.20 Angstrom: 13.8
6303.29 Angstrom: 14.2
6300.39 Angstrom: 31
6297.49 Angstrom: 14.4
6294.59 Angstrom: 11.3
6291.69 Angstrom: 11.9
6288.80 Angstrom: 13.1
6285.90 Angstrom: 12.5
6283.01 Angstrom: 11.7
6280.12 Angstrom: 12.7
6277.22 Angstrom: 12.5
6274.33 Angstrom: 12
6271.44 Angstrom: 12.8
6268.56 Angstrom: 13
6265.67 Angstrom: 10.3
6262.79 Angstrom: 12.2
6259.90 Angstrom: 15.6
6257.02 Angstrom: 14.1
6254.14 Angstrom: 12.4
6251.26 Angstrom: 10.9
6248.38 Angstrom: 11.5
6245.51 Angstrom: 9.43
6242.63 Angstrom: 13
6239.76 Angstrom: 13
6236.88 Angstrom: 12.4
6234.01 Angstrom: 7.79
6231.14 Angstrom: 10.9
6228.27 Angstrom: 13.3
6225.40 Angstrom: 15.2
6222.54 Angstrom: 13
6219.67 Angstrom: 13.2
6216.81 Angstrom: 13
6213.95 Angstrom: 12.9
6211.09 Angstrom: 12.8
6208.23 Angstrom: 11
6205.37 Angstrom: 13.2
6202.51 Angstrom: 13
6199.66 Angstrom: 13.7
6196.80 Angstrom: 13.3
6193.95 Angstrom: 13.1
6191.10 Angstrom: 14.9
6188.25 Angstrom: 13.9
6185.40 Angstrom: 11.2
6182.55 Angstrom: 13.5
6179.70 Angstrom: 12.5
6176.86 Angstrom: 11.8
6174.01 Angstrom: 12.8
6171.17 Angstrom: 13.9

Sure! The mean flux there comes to 12.7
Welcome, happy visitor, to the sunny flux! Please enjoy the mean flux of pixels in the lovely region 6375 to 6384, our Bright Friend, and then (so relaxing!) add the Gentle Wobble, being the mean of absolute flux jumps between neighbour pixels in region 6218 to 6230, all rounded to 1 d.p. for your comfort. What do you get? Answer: 14.8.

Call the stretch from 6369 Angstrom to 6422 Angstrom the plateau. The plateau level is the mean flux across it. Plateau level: 12.7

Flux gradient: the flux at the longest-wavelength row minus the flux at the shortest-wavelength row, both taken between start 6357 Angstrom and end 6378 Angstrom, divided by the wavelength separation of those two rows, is 0.18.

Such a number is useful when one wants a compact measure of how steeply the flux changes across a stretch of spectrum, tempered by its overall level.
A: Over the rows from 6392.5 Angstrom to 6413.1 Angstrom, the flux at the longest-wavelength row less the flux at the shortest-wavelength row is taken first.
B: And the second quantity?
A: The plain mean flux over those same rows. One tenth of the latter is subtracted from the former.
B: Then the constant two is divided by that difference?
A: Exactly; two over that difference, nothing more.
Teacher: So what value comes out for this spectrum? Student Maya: -1.7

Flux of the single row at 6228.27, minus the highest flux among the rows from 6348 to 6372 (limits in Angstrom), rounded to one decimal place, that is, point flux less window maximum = -1.8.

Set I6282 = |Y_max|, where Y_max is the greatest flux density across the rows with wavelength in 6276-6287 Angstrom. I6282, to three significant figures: 12.7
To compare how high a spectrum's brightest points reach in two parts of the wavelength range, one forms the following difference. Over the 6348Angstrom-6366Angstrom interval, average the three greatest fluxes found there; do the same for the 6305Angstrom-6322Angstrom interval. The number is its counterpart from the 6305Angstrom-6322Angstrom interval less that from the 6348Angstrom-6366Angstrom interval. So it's 0.73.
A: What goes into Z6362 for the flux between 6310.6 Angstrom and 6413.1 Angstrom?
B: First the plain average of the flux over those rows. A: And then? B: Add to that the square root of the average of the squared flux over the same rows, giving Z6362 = 24.9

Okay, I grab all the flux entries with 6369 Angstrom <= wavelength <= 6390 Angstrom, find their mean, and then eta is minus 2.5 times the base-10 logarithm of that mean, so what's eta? -2.82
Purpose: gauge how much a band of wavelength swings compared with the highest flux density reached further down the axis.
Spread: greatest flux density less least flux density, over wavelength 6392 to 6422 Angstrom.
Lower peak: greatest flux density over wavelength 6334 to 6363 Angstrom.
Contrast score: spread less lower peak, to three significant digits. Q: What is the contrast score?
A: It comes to -11.4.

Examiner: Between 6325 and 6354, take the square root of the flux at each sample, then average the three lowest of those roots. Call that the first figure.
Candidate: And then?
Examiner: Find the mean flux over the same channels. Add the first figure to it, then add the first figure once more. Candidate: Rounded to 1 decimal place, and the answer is 18.7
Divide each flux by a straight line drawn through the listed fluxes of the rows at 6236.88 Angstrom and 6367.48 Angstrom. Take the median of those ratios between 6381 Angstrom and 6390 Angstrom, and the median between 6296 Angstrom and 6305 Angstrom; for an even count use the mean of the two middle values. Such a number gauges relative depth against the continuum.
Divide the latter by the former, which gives 1.18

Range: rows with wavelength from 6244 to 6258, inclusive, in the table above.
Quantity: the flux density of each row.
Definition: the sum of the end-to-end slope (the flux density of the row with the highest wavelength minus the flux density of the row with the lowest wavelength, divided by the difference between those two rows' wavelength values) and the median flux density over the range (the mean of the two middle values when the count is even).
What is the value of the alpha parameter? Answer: 11.9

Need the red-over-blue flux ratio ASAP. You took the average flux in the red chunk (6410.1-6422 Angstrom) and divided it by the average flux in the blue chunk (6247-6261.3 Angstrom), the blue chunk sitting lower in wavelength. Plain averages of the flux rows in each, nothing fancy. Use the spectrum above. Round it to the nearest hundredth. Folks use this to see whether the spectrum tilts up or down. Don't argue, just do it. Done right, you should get 0.97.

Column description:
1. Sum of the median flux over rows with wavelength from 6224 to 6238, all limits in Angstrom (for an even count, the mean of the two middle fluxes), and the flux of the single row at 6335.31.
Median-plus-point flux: 23.0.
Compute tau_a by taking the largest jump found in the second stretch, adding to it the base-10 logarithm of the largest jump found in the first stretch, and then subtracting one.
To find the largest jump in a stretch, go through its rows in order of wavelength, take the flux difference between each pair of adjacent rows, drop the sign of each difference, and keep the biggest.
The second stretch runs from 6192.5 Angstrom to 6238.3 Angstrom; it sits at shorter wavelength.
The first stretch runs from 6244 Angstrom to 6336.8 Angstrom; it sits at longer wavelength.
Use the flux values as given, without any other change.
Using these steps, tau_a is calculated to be 4.8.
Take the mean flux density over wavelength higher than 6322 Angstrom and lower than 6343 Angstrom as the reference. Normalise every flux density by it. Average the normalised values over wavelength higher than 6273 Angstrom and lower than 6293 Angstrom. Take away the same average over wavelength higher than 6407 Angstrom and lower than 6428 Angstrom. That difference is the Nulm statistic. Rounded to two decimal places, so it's 0.00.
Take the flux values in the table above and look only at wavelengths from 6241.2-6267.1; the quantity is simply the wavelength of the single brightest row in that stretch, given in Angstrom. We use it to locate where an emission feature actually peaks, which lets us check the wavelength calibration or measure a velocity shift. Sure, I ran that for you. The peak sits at 6259.90 Angstrom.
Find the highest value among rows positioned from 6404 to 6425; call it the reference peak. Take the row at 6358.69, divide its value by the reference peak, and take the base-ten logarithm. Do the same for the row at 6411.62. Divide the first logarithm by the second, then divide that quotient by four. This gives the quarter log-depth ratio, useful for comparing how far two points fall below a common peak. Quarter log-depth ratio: 0.34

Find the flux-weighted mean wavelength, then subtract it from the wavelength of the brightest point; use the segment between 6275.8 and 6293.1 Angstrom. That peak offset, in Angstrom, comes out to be 4.4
